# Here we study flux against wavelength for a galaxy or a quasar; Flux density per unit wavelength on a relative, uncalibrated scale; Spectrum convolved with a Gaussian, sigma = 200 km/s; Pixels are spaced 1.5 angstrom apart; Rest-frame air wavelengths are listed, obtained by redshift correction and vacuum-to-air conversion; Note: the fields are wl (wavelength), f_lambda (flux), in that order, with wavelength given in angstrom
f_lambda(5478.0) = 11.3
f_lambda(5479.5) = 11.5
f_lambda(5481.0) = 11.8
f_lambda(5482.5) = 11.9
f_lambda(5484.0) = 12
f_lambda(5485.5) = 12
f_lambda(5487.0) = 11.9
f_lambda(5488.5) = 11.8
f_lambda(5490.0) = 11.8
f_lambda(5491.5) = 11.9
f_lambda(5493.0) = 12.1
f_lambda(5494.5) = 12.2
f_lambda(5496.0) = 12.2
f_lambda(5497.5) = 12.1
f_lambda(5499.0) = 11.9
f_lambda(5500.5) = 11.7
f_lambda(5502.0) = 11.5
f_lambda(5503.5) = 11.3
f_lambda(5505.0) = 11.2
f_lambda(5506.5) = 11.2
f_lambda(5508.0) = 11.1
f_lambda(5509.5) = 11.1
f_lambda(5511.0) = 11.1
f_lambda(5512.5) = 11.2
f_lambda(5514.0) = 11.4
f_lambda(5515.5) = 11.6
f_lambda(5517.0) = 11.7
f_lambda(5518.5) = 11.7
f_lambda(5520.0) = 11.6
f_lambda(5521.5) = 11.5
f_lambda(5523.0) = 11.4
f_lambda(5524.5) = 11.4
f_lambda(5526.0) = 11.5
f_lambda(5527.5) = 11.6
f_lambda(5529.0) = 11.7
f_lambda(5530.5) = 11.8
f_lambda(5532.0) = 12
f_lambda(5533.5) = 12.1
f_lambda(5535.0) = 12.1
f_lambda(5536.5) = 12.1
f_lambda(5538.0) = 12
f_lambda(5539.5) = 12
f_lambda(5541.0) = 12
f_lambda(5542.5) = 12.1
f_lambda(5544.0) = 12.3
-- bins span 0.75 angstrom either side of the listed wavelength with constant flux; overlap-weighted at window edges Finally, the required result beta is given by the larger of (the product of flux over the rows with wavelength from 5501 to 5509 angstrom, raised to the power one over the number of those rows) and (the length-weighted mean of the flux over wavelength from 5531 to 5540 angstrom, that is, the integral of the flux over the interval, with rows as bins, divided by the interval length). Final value 12.0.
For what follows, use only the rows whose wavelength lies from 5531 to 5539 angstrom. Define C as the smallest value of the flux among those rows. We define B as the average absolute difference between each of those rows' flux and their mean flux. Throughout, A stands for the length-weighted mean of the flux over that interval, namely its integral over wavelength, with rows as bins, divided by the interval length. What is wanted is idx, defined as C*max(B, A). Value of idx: 145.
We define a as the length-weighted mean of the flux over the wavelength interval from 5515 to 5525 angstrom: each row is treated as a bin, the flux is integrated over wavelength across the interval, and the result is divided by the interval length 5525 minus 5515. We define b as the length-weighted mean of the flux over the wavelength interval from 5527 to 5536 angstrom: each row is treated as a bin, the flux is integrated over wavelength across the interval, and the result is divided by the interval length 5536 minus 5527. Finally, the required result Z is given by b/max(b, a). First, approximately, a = 11.6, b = 11.9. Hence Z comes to 1.00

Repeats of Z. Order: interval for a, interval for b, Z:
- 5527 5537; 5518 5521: 0.98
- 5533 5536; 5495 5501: 0.99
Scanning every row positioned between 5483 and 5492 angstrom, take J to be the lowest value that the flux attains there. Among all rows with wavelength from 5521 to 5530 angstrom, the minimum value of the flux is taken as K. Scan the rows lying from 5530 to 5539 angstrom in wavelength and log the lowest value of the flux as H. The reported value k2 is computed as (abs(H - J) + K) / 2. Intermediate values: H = 11.8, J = 11.8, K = 11.4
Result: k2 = 5.70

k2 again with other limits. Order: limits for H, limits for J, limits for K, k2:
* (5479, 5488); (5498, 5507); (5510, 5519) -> 5.70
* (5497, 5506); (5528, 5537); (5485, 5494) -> 6.15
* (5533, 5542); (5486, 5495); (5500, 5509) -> 5.65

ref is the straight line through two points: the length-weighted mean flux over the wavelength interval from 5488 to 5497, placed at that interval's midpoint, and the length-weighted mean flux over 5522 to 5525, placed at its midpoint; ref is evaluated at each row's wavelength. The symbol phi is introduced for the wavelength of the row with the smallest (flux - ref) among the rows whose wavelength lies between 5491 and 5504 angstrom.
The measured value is 5503.5 angstrom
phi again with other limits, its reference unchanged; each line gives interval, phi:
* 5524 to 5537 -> 5524.5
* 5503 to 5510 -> 5508.0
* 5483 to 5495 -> 5488.5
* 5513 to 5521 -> 5514.0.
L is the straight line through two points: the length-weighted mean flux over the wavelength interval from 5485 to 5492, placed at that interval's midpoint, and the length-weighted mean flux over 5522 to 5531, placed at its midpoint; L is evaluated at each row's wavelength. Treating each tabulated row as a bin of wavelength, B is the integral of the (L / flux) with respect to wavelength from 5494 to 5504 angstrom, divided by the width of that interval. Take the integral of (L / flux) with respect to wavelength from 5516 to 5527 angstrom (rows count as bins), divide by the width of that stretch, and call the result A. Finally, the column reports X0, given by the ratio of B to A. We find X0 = 0.99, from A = 1.00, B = 1.00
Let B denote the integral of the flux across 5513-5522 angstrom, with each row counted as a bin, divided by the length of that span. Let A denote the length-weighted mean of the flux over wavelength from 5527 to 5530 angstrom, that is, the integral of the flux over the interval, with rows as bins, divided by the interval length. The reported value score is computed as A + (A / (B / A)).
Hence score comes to 23.4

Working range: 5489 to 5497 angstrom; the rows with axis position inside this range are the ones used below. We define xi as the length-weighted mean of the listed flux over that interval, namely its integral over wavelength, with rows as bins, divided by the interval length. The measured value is 12.0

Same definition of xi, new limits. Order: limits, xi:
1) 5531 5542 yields 12.0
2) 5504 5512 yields 11.1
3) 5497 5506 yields 11.6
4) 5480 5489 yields 11.9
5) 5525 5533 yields 11.7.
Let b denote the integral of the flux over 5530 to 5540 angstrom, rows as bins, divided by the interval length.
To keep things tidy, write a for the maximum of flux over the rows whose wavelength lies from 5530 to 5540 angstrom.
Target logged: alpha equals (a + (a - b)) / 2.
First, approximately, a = 12.1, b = 12.0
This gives 6.09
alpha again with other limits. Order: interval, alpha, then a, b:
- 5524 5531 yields 6.00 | 11.8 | 11.6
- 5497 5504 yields 6.25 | 12.1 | 11.7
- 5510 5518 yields 6.00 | 11.7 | 11.4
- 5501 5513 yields 5.89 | 11.5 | 11.2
